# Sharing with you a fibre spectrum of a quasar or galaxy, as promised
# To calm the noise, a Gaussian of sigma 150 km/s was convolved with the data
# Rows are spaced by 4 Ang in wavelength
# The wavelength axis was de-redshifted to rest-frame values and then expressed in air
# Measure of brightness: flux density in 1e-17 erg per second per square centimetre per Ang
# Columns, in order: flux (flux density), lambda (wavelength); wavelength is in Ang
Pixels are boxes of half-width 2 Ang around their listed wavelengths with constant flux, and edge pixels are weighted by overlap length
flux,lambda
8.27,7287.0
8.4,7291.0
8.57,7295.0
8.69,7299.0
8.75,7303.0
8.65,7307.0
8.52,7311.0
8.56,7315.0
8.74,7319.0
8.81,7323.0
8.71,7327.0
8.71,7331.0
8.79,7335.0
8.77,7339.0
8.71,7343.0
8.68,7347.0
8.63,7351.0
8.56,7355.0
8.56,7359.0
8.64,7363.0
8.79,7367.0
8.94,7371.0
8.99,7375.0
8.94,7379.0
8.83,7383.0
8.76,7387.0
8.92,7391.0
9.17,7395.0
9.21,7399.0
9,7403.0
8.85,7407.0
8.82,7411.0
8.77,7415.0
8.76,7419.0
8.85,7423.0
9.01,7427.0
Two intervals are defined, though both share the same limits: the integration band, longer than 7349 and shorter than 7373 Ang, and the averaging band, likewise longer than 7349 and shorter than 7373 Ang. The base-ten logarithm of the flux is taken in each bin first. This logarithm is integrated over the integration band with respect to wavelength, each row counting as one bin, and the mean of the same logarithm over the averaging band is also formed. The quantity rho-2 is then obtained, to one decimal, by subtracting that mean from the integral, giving 21.6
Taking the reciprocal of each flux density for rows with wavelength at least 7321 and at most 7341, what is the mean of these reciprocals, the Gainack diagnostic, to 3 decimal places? 0.114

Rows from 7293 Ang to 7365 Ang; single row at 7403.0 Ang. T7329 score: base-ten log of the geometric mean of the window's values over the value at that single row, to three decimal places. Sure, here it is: -0.016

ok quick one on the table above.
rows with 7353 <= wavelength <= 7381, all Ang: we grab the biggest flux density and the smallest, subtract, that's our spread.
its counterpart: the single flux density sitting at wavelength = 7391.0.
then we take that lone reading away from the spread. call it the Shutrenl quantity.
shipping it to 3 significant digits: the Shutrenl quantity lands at -8.49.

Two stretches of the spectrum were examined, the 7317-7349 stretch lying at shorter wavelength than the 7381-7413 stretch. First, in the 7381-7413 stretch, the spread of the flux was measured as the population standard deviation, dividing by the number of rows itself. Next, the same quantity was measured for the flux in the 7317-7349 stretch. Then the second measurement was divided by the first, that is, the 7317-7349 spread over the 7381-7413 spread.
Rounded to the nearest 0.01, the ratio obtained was 0.27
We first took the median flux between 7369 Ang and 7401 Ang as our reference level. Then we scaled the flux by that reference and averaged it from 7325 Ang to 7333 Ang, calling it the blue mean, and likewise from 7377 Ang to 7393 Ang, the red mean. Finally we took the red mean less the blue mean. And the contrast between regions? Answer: 0.017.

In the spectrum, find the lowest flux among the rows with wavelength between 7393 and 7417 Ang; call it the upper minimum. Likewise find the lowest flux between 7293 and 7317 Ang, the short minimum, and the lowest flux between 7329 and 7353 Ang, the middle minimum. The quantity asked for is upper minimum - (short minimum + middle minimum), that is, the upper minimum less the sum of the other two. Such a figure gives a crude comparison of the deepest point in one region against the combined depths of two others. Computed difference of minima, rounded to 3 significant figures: -8.38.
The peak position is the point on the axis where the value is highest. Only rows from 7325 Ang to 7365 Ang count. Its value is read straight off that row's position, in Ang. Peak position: 7335.0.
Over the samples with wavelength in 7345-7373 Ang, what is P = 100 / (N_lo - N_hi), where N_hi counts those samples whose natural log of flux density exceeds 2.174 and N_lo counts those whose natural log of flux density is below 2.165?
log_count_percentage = 25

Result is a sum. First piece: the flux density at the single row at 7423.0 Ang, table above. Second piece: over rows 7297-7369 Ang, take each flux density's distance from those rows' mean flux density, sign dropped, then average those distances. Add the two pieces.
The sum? 8.92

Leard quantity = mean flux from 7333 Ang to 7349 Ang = 8.74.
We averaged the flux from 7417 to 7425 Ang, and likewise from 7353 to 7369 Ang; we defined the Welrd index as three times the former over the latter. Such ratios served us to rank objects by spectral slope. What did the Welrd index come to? 3.06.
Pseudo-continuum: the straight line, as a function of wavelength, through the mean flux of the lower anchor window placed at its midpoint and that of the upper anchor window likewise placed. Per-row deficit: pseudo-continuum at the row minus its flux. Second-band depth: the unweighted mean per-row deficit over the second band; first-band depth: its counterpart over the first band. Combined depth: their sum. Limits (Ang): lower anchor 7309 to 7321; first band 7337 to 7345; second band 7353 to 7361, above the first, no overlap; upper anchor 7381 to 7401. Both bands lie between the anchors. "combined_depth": 0.25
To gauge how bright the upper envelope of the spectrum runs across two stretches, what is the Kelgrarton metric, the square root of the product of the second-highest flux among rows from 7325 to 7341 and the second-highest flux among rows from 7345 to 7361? 8.70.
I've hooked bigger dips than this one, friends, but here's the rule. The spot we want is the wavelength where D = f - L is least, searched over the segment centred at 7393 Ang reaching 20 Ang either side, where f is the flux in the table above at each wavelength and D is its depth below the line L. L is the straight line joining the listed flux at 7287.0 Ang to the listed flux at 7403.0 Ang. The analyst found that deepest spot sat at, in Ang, 7411.0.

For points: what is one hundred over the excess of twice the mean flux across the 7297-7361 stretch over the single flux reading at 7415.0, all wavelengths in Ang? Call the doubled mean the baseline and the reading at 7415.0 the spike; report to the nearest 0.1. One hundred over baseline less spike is 11.6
